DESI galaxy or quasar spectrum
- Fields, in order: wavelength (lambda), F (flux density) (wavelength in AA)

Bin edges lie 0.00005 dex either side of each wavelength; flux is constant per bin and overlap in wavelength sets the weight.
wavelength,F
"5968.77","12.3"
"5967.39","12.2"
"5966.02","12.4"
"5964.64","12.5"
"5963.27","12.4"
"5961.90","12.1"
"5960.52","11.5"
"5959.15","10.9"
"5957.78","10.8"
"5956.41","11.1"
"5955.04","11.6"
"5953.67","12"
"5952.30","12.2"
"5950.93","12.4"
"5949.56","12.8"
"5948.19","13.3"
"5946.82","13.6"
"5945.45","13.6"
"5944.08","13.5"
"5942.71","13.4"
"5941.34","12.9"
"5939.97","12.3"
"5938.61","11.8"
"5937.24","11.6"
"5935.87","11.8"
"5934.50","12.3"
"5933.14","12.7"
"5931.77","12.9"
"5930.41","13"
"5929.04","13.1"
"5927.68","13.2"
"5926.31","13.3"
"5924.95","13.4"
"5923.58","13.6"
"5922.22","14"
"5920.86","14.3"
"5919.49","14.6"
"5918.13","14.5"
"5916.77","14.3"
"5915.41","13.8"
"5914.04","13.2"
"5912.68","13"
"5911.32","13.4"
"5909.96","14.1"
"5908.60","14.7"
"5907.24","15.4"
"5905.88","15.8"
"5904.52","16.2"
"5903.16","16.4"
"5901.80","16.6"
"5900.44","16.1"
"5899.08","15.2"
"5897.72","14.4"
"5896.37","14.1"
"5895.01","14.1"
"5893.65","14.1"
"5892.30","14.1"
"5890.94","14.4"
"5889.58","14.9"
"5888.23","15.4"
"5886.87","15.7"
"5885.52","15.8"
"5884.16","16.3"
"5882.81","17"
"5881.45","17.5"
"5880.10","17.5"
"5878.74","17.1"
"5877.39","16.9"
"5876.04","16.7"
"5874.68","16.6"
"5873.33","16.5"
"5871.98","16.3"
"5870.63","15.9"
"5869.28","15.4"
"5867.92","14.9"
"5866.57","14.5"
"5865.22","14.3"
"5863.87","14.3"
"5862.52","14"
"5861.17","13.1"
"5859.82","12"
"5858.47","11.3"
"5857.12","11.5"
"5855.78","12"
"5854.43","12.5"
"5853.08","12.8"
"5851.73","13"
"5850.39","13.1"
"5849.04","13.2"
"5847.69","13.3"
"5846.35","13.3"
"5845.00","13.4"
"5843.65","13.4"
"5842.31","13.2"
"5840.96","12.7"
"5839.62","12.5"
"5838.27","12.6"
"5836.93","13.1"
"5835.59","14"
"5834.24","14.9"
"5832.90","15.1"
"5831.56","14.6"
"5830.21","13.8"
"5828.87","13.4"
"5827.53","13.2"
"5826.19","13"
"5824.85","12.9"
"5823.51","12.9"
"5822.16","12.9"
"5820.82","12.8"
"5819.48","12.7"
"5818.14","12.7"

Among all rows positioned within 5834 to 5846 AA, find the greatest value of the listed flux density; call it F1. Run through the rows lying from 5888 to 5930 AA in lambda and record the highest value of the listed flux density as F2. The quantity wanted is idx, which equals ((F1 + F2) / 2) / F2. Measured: 0.95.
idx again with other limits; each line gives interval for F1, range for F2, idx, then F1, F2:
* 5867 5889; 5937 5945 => 1.15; 17.5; 13.5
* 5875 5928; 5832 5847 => 1.08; 17.5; 15.1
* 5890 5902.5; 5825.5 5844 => 1.05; 16.6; 15.1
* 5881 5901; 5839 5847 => 1.15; 17.5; 13.4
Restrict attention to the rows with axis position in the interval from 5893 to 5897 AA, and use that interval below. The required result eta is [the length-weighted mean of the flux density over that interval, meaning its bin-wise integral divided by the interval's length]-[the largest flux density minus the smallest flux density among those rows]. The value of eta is 14.1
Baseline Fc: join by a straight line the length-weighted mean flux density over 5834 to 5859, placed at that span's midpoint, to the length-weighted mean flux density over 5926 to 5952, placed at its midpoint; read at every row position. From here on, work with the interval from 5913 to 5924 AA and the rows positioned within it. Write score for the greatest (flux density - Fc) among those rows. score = 1.8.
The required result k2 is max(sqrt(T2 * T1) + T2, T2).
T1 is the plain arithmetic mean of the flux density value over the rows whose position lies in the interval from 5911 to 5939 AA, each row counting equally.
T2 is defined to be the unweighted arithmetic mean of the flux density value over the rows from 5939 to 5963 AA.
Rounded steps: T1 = 13.2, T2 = 12.4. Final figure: 25.1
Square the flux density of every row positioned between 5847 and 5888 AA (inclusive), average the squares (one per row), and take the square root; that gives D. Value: 14.8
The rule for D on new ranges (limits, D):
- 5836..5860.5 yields 12.7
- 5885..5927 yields 14.6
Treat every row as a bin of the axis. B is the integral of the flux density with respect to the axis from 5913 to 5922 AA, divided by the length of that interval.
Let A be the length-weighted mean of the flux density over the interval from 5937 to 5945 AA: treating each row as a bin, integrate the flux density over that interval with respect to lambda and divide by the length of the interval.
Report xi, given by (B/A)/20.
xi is 0.056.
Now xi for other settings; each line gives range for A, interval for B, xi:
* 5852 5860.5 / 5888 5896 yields 0.060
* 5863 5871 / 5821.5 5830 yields 0.044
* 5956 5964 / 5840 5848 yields 0.057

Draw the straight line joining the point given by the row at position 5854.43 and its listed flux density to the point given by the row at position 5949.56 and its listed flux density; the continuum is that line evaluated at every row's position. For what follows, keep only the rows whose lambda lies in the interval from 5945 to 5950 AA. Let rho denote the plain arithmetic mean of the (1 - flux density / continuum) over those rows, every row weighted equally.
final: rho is -0.04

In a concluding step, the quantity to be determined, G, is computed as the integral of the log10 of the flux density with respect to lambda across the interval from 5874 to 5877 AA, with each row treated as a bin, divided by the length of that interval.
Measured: 1.22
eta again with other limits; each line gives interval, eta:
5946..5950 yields 12.5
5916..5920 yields 14.2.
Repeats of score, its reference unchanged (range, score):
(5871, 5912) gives 4.6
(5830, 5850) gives 2.2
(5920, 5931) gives 1.5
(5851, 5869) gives 2.0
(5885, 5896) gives 2.9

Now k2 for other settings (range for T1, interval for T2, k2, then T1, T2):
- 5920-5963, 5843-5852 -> 26.2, 12.6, 13.2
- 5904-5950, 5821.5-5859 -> 26.4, 13.5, 13.1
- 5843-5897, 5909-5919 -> 27.9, 14.6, 13.8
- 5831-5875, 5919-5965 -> 25.8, 13.7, 12.7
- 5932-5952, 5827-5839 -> 27.1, 12.7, 13.9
